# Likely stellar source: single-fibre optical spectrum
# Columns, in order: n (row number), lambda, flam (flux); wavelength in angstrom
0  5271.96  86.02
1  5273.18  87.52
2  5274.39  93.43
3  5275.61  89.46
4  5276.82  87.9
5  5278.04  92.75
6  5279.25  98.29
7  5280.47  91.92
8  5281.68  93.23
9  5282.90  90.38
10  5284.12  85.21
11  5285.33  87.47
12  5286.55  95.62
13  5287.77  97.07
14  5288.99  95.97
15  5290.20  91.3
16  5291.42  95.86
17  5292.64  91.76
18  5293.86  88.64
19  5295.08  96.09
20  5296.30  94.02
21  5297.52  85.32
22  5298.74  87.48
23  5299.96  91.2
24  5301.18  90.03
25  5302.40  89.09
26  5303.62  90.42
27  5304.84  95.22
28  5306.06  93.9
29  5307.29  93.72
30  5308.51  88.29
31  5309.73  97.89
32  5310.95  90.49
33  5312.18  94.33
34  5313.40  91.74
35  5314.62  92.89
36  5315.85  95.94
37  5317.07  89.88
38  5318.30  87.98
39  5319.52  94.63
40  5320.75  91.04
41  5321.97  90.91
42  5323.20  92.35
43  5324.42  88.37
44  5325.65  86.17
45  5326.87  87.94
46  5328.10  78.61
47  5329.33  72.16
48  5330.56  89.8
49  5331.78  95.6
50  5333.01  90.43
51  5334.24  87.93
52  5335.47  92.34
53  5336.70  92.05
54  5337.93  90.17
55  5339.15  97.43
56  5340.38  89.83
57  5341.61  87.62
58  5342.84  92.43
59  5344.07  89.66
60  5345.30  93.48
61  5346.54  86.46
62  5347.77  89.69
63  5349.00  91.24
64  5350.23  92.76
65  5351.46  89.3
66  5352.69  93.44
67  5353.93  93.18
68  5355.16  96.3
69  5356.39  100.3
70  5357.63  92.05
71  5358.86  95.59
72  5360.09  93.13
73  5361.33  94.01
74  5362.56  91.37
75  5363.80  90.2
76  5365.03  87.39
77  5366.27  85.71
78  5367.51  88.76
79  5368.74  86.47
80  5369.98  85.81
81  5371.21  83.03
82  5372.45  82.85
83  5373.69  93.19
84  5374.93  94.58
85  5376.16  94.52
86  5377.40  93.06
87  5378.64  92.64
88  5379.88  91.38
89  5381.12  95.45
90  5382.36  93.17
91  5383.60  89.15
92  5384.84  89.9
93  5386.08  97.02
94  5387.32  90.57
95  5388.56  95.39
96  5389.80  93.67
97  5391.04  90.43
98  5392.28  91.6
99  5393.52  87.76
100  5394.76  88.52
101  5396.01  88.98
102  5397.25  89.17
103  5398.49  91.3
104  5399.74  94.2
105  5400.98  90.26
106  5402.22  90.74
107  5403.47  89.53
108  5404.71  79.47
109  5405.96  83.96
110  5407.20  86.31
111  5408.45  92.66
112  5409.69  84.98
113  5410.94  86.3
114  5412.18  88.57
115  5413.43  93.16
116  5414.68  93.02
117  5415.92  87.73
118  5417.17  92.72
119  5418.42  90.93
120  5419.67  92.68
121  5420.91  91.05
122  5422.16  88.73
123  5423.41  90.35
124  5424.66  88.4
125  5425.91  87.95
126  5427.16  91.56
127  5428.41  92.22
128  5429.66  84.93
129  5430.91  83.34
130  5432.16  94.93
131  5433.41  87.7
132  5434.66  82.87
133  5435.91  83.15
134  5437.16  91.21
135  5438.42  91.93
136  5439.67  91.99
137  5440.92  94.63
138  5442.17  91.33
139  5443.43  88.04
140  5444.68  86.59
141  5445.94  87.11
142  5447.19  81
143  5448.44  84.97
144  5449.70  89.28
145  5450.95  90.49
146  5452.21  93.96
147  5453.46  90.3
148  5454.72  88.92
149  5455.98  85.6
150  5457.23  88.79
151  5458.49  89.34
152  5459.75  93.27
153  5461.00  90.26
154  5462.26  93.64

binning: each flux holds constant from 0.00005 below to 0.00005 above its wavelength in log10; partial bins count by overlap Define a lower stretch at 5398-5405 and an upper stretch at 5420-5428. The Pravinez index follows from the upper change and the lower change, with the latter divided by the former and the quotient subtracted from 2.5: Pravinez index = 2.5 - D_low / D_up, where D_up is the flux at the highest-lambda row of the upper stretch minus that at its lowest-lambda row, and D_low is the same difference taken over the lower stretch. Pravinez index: 25.7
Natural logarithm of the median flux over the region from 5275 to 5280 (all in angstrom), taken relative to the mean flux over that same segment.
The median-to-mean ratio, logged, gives -0.011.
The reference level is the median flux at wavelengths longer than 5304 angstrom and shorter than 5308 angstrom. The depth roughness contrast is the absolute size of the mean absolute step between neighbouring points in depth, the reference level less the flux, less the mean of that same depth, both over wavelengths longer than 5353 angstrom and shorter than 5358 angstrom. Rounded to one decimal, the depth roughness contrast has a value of 6.7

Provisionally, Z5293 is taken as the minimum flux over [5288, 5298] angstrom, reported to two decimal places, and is 85.32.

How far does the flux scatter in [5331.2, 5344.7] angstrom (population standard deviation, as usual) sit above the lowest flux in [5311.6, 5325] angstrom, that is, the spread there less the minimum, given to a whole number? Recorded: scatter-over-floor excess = -85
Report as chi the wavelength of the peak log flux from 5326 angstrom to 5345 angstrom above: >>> 5339.15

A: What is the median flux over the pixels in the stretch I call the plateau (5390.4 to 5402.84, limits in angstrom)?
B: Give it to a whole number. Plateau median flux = 90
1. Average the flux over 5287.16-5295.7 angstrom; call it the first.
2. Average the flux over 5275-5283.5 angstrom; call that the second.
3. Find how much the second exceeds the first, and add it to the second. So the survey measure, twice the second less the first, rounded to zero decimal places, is 90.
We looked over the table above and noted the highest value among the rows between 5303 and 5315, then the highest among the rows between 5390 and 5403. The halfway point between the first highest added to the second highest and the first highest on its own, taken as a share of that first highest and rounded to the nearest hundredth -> 1.48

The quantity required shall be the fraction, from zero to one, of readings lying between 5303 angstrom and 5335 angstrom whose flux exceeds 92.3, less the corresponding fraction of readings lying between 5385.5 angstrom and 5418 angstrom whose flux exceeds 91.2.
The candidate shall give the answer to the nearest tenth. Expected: 0.0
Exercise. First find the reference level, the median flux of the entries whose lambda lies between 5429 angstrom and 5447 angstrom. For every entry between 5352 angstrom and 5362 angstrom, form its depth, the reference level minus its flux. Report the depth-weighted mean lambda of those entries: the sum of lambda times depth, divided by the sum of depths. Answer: 5356.9 angstrom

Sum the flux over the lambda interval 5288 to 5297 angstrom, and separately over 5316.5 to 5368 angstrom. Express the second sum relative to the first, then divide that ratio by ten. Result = 0.58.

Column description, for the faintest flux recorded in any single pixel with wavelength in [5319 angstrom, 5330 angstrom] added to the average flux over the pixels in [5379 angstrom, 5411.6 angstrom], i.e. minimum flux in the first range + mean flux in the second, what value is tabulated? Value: 162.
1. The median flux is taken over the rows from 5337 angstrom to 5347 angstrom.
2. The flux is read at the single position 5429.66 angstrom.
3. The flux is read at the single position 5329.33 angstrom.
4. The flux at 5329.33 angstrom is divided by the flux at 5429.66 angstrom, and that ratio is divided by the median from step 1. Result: 0.0094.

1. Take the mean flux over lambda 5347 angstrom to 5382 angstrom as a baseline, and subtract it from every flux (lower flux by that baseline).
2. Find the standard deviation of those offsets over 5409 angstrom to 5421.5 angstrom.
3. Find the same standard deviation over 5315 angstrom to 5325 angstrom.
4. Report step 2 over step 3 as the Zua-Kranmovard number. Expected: 1.1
